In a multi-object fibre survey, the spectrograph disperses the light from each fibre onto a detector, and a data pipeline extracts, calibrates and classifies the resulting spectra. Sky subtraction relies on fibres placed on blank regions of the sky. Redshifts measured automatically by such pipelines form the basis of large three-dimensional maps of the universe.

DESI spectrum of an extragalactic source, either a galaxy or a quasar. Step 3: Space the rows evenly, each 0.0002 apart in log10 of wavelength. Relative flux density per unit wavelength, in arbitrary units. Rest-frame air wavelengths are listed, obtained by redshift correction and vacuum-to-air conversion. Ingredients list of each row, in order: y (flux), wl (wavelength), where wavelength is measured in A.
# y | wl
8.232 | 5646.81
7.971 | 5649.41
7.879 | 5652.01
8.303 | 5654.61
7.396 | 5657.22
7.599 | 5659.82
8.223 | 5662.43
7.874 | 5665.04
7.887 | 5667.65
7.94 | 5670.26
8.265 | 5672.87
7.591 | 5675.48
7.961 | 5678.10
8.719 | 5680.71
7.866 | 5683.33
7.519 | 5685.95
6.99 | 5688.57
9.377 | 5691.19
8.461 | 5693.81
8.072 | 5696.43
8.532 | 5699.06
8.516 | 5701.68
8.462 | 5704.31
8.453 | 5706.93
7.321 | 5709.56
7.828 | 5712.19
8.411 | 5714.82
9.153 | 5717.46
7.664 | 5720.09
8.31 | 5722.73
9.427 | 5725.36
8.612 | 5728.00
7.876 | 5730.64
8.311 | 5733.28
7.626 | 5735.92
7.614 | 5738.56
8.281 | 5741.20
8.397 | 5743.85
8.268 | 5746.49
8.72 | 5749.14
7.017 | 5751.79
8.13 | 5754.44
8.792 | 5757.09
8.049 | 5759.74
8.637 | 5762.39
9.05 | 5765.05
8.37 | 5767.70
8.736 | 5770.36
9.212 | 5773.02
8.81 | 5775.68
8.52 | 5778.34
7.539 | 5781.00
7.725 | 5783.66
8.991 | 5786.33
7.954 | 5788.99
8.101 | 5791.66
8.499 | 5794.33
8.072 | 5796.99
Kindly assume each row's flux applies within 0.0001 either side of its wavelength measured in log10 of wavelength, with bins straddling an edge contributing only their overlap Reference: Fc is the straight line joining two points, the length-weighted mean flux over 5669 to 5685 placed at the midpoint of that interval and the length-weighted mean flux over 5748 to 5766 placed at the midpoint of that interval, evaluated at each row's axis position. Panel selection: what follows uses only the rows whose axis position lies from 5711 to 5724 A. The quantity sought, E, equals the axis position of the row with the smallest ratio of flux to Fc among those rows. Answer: 5720.09 A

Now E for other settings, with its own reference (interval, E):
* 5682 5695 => 5688.57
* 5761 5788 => 5781.00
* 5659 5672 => 5659.82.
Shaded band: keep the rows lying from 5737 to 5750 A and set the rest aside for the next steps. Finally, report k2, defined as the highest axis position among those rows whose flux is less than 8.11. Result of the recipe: 5738.56 A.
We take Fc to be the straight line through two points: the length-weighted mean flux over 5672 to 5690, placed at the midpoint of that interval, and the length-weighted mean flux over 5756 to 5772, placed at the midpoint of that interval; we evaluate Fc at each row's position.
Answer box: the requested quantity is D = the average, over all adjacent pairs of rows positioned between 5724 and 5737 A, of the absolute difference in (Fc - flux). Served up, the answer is 0.68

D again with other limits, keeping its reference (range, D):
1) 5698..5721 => 0.57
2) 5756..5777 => 0.52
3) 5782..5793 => 0.81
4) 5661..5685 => 0.42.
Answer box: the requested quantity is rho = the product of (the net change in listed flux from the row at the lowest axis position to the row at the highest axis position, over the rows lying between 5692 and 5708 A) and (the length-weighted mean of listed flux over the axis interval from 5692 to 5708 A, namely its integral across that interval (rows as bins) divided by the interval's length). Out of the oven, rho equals 0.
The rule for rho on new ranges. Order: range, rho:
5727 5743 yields -3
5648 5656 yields 3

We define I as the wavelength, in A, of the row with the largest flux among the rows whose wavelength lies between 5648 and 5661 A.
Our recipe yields 5654.61 A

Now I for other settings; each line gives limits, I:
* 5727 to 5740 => 5728.00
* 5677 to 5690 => 5680.71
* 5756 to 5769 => 5765.05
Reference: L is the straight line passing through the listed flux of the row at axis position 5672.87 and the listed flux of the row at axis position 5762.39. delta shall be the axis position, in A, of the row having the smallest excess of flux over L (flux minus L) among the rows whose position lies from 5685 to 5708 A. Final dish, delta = 5688.57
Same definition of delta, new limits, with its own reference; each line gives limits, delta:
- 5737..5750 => 5738.56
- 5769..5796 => 5781.00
